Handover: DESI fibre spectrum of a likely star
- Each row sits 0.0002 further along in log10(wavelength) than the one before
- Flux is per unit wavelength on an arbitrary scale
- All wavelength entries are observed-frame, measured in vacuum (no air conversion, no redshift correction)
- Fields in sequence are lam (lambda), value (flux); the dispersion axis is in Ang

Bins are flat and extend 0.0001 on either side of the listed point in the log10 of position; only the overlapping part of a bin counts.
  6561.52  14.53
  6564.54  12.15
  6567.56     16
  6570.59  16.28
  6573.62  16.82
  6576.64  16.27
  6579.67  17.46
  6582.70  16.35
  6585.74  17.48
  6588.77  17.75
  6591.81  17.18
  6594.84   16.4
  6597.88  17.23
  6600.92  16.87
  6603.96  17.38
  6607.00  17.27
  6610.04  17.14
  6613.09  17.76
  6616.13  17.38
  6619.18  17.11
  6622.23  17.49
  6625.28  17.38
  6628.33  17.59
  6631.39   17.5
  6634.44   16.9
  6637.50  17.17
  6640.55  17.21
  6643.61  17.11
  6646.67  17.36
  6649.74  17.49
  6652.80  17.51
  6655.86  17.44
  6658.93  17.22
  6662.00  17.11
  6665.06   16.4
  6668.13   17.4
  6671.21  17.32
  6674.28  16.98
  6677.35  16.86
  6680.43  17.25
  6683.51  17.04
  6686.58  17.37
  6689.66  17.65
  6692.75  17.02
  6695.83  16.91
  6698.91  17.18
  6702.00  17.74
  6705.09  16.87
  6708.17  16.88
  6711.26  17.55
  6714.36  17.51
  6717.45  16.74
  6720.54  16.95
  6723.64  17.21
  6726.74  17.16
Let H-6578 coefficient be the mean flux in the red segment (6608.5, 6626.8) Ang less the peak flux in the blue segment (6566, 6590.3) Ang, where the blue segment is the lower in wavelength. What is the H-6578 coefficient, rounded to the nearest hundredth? -0.37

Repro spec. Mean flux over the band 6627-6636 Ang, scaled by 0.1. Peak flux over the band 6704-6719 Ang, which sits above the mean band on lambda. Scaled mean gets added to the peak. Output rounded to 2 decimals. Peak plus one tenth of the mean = 19.28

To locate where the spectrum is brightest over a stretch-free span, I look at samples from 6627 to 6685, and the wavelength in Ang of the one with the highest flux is 6628.33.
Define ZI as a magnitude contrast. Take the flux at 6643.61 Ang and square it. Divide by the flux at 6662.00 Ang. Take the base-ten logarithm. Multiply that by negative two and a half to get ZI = -3.08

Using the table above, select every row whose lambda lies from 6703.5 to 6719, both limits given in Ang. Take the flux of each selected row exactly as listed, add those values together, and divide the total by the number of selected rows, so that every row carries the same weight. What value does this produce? 17.1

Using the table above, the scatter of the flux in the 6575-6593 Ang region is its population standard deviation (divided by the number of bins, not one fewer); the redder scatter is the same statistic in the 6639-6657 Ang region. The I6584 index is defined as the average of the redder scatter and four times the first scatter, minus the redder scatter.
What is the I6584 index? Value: 1.1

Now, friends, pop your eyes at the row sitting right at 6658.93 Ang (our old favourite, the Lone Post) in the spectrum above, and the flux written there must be 17.22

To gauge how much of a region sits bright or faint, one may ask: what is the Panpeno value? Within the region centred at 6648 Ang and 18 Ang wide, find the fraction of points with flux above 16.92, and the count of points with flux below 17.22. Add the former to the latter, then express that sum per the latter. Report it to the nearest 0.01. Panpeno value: 1.50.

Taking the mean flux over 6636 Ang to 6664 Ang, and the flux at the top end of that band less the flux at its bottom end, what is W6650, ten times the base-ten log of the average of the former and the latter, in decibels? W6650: 9.35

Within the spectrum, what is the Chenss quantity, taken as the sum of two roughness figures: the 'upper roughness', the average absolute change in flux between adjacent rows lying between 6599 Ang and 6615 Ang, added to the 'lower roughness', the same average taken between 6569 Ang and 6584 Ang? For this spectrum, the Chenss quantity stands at 1.2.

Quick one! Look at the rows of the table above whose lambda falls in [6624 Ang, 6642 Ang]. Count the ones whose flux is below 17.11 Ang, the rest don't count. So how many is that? 1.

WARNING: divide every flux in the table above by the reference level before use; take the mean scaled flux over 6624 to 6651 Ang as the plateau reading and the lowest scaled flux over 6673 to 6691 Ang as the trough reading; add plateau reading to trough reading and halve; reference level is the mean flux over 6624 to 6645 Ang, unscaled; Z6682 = 0.989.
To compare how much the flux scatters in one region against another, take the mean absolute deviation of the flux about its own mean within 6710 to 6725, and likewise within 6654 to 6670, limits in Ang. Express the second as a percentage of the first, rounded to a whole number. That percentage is 103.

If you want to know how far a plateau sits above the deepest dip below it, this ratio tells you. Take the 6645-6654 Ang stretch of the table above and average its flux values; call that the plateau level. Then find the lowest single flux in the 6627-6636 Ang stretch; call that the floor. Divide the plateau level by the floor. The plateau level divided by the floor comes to 1.03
